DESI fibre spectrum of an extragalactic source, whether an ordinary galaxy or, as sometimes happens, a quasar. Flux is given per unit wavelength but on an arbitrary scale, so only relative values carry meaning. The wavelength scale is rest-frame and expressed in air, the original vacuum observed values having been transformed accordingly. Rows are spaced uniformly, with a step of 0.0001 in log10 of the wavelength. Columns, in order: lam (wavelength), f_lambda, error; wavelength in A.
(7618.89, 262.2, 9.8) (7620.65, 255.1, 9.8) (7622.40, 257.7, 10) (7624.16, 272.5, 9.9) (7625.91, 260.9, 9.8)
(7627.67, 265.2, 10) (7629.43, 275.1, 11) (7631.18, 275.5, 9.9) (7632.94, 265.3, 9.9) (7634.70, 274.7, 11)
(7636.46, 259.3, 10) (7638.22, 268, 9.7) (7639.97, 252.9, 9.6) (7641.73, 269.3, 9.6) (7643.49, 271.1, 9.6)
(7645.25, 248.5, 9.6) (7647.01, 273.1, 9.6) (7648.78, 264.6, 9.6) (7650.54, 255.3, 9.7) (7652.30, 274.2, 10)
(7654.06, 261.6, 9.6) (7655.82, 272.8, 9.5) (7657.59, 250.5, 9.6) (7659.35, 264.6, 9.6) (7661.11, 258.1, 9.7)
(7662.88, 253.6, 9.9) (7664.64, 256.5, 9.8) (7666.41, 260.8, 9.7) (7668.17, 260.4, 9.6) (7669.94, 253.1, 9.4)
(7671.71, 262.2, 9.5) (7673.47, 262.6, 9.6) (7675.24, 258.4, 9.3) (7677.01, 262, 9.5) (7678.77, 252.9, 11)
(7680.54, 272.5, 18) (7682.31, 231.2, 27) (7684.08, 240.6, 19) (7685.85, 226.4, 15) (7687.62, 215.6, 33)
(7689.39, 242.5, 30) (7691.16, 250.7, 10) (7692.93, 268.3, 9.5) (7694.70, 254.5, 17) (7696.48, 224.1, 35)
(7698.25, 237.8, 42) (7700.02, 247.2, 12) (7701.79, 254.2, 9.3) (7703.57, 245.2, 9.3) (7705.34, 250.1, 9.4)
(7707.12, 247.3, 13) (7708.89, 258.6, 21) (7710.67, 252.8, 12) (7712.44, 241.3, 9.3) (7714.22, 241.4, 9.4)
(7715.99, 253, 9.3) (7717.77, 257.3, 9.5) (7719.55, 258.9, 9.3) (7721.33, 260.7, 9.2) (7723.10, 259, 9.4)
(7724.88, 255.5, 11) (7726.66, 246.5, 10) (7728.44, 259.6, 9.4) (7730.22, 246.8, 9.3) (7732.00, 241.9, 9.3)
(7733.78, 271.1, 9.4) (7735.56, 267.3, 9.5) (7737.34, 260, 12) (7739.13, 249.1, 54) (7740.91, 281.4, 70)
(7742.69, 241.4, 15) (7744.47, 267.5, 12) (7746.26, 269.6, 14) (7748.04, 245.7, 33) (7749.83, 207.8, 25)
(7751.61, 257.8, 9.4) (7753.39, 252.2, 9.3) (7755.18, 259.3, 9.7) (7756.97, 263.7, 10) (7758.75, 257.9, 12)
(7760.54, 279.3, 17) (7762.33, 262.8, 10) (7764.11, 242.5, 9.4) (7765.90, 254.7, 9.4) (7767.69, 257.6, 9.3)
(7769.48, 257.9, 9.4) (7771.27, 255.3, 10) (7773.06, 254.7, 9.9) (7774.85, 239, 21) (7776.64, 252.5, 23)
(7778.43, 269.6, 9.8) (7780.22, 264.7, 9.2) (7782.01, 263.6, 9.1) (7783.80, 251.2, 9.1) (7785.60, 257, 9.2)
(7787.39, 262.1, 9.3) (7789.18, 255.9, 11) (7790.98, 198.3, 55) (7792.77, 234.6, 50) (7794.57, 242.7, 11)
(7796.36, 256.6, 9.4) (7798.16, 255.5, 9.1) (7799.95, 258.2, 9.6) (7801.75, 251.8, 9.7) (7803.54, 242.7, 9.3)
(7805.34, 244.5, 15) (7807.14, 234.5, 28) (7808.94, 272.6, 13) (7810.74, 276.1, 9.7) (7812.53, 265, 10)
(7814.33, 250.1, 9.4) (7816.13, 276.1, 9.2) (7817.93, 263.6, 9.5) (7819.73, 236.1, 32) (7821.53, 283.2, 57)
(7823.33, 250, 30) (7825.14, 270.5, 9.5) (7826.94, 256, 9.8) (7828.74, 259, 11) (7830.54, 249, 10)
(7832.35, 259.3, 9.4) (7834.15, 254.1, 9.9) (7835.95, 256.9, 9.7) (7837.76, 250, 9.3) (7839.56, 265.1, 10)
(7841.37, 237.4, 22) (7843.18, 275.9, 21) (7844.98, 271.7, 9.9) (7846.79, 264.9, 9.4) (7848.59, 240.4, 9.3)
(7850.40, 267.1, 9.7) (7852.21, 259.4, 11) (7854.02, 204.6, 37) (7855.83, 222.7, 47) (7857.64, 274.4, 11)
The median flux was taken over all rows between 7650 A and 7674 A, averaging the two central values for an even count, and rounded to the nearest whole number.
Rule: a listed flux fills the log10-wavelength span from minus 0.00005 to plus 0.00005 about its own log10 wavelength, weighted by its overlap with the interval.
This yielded 261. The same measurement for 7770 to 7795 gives 255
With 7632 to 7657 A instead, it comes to 267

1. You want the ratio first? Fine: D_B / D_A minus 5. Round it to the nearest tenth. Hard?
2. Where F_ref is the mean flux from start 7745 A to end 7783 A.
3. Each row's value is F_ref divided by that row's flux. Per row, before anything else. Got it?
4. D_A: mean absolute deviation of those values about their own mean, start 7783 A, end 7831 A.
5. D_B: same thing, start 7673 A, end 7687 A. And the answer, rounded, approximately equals -3.8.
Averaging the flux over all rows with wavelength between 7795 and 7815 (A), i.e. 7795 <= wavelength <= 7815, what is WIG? 255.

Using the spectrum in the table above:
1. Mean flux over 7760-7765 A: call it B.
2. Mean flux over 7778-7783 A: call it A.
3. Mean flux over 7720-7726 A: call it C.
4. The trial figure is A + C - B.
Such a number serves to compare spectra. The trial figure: 263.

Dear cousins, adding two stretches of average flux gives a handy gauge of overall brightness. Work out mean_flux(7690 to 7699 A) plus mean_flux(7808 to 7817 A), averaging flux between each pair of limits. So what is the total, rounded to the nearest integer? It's 515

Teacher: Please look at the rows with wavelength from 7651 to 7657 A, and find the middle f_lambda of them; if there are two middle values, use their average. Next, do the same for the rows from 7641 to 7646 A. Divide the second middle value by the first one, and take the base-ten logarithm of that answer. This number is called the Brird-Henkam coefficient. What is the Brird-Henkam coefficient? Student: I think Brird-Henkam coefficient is -0.006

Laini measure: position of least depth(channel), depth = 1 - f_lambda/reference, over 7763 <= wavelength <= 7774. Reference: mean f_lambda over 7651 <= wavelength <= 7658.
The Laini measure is 7769.48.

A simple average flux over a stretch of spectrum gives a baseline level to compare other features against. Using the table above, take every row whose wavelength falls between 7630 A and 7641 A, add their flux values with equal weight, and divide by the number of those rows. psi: 266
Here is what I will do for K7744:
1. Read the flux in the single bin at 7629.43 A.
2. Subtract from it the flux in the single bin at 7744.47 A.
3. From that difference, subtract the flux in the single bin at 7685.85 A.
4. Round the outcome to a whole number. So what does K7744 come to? -219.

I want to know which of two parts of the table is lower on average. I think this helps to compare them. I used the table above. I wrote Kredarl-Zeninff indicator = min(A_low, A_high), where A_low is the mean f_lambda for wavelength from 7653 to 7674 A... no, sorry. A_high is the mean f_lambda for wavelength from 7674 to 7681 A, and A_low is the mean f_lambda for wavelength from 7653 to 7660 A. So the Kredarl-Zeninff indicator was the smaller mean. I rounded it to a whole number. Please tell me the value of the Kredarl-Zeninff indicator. 261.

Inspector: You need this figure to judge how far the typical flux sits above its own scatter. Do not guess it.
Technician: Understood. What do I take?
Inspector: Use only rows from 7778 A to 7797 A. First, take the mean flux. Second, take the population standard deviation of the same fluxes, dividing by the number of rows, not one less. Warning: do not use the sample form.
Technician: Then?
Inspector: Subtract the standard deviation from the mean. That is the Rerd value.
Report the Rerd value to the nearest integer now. 231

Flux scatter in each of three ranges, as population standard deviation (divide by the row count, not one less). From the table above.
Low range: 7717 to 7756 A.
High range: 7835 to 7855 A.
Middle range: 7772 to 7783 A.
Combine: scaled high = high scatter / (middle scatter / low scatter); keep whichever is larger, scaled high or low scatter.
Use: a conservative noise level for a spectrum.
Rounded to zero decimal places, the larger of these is 27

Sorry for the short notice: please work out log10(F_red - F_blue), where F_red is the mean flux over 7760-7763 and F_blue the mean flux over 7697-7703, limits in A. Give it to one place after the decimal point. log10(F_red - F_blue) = 1.4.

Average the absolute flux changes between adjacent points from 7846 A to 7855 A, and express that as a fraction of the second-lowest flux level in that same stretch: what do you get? 0.12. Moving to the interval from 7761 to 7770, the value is 0.04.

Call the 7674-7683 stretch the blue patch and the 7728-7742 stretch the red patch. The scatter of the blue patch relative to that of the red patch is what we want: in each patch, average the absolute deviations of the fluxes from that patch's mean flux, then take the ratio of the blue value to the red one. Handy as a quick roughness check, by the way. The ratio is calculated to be 1.0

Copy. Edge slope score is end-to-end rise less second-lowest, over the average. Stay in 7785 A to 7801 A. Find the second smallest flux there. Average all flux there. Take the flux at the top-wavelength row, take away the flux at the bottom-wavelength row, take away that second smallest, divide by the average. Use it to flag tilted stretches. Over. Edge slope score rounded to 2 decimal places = -0.95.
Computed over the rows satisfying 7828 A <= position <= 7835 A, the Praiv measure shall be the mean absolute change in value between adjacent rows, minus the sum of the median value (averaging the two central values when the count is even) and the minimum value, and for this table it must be -497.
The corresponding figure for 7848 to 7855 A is -425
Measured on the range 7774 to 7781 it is -486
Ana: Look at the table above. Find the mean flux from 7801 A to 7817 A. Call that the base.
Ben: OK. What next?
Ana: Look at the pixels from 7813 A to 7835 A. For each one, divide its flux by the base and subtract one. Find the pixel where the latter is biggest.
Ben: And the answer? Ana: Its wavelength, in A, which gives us 7821.53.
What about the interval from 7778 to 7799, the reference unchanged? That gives 7778.43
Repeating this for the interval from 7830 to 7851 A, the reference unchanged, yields 7843.18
